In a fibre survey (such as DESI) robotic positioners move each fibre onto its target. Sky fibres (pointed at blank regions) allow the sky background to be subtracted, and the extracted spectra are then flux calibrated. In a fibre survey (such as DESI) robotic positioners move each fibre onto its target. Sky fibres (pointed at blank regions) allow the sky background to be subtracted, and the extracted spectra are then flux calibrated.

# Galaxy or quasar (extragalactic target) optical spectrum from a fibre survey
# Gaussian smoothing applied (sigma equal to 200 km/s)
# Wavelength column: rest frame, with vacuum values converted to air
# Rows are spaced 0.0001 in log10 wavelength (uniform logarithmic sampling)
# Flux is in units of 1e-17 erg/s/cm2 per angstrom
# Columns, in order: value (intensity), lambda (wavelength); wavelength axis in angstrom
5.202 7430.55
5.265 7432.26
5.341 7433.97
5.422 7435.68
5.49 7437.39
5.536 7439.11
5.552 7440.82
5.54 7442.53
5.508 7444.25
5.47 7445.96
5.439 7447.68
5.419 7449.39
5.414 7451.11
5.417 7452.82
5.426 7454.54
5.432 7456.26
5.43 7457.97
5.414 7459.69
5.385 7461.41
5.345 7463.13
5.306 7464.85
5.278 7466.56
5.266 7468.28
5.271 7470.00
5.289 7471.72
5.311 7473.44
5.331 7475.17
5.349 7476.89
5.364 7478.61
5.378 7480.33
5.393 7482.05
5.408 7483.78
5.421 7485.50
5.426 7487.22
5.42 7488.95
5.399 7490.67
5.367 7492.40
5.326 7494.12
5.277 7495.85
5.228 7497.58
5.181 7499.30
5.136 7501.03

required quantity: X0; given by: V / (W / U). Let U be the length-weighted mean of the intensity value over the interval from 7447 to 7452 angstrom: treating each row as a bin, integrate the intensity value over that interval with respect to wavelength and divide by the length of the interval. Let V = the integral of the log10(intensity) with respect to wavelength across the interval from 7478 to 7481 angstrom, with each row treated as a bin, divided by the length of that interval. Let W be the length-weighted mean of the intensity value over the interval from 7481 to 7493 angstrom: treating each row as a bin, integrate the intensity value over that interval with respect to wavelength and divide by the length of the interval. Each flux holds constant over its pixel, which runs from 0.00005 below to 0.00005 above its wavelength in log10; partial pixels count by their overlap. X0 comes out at 0.734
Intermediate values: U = 5.43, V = 0.731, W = 5.40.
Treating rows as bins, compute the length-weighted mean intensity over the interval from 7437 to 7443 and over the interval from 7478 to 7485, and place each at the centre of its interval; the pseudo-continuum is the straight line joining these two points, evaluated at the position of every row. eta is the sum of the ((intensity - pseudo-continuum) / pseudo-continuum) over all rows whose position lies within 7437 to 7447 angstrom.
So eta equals -0.01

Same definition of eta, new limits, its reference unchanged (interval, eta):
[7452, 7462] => -0.06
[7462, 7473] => -0.16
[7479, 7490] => 0.03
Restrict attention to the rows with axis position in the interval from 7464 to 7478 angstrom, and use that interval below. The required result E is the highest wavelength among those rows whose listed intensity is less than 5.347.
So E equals 7475.17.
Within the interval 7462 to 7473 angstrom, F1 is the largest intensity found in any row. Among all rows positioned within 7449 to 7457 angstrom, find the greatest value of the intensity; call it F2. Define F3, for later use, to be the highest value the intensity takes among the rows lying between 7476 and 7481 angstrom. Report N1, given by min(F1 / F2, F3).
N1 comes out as 0.98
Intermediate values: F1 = 5.345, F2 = 5.432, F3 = 5.378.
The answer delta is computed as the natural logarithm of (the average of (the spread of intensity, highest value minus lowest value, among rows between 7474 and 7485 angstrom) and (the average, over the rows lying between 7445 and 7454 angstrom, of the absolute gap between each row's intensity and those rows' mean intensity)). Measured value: -3.0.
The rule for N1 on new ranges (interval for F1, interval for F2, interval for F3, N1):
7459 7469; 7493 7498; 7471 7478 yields 1.02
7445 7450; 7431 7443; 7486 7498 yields 0.99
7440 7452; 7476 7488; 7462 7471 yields 1.02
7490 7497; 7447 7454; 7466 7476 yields 0.99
